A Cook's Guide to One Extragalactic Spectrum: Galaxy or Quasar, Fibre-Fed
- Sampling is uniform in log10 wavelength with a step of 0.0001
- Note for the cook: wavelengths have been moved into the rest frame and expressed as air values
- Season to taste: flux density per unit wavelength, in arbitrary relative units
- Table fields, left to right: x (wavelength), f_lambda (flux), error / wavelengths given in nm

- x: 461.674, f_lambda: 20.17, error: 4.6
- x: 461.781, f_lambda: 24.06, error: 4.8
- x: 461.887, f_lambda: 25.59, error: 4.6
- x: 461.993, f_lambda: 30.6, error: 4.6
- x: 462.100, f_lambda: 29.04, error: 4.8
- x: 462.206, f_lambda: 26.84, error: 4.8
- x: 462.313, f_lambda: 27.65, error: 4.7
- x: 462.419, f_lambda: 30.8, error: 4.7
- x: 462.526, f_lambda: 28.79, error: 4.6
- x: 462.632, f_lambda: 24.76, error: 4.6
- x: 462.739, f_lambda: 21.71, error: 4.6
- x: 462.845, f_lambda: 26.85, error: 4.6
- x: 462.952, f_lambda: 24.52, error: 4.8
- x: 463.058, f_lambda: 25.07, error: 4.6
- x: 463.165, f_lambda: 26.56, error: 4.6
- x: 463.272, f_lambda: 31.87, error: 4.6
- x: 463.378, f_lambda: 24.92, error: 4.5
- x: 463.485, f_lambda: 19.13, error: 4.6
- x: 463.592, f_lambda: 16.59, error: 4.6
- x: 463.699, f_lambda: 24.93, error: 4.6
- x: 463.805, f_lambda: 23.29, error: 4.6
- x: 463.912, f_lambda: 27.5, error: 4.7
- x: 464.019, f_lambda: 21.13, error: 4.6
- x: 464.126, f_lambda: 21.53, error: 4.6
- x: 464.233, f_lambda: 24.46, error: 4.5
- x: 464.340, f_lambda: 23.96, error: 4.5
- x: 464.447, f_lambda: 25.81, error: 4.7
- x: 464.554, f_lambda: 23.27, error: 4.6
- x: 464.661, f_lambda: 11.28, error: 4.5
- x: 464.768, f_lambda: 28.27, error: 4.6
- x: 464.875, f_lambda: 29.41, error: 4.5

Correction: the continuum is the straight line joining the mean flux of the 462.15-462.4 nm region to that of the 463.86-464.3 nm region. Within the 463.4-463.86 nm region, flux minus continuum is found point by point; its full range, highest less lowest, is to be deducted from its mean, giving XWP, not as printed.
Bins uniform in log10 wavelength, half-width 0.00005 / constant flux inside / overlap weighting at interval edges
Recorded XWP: -12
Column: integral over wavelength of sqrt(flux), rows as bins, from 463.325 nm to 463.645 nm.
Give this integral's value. 1.43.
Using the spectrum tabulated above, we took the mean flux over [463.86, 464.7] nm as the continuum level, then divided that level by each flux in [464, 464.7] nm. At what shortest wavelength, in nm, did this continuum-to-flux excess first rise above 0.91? 464.019 nm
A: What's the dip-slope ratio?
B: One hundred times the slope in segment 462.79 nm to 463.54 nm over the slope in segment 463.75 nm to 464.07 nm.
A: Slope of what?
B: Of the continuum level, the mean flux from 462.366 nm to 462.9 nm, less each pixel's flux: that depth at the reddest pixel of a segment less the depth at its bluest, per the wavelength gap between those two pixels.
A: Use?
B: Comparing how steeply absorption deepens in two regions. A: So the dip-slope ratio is 120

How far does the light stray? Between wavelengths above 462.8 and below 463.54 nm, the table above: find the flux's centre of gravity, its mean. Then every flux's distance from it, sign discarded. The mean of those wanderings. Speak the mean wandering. 2.5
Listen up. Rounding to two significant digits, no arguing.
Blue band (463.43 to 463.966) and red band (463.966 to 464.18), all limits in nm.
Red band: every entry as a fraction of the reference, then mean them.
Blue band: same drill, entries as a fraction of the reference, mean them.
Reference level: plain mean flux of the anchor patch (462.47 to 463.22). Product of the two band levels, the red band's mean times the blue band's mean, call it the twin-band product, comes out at 0.73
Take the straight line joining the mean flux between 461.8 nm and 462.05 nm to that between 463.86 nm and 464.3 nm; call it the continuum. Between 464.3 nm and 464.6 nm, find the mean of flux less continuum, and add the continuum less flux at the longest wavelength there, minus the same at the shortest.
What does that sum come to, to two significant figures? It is 1.7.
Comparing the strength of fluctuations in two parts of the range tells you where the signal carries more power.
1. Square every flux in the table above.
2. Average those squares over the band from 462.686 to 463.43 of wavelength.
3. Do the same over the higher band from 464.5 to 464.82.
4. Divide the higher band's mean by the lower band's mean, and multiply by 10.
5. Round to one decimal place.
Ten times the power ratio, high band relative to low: 7.2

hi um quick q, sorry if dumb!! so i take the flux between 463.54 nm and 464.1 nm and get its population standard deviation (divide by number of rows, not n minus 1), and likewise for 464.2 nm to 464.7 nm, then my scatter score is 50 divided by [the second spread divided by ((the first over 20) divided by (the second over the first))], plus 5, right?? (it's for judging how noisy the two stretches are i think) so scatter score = 6.2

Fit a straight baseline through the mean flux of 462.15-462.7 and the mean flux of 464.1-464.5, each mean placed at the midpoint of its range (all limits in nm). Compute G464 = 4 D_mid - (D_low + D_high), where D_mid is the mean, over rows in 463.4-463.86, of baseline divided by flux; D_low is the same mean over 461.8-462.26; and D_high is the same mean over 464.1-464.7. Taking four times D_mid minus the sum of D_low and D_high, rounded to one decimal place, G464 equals 2.7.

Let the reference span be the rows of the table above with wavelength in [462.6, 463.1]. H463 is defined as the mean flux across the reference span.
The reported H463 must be 24.6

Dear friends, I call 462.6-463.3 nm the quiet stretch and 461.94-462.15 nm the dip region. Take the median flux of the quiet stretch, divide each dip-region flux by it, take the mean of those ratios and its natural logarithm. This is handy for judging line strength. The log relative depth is 0.17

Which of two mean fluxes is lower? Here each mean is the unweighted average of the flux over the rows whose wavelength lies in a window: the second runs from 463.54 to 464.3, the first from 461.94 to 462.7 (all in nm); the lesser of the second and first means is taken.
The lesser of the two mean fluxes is 22.8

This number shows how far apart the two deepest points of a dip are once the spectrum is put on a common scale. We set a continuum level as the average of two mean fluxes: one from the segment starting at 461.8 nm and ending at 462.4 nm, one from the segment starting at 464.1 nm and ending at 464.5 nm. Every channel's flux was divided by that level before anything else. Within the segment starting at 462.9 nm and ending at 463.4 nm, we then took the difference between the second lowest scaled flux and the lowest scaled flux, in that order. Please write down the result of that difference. 0.015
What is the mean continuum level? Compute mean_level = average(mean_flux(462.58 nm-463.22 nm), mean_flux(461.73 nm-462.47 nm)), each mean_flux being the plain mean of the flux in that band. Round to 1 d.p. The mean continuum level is 26.4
